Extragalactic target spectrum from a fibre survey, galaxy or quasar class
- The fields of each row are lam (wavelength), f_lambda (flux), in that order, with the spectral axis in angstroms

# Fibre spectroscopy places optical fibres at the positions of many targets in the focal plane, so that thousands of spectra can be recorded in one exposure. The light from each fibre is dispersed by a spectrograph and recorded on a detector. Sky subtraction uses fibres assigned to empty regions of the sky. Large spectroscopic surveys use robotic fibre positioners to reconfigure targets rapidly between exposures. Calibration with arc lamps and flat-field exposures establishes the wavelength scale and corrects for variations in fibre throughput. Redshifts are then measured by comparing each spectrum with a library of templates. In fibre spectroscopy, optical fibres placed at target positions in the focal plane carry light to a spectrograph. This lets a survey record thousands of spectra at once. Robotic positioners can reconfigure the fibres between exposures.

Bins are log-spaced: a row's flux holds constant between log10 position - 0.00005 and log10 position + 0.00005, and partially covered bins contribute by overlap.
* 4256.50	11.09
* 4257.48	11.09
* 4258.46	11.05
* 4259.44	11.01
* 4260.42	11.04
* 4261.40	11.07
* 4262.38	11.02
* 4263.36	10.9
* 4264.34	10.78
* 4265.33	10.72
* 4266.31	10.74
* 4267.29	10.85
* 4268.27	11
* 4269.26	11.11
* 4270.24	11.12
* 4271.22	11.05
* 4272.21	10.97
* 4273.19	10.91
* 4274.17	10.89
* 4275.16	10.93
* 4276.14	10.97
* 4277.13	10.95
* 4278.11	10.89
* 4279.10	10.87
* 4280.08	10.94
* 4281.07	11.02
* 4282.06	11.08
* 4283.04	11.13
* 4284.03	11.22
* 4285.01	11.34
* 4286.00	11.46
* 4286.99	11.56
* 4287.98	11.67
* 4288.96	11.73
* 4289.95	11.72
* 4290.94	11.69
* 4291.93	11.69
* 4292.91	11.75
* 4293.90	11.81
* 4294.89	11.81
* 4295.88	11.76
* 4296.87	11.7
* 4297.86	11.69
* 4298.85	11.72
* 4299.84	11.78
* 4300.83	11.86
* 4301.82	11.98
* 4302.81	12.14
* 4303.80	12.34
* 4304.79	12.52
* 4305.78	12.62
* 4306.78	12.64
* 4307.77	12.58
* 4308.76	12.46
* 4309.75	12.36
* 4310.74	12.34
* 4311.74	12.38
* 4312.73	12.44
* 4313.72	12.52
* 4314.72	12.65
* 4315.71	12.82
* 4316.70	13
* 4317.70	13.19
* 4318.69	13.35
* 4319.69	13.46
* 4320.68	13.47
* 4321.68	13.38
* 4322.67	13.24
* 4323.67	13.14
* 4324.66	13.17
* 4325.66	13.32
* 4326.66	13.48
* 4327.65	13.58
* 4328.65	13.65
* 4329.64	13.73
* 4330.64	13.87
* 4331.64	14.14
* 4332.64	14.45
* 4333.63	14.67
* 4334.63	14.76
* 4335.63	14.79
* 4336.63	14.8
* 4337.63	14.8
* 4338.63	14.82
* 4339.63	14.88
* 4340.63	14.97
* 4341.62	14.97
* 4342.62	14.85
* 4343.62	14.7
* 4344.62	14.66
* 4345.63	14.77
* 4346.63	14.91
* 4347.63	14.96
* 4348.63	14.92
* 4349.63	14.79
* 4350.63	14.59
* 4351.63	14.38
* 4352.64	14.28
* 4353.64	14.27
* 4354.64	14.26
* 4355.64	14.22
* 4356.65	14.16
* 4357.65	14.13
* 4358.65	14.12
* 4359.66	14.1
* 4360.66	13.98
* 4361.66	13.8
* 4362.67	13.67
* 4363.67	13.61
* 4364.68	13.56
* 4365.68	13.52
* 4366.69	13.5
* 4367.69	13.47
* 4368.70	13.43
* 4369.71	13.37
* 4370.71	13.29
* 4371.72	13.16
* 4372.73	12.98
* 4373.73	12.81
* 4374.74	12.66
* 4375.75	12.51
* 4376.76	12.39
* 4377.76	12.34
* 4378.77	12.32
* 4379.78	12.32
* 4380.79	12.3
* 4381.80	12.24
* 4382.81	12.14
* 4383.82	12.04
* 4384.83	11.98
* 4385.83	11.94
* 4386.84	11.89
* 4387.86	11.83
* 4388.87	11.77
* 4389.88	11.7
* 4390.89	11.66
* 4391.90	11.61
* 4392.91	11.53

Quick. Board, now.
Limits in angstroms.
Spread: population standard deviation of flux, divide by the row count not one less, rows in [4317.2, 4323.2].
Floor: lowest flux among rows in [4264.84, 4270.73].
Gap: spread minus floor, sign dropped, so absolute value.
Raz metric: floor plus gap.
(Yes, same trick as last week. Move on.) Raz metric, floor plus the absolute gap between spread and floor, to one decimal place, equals 21.3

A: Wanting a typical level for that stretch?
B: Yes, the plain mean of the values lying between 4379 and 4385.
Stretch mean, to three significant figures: 12.2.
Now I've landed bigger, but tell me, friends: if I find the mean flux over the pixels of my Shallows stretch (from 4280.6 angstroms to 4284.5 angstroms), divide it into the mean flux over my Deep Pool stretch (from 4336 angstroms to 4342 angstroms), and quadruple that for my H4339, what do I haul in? 5.4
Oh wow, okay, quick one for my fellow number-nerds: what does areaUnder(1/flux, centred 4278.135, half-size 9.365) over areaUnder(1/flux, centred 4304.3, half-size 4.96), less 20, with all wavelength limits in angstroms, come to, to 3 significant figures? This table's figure -17.9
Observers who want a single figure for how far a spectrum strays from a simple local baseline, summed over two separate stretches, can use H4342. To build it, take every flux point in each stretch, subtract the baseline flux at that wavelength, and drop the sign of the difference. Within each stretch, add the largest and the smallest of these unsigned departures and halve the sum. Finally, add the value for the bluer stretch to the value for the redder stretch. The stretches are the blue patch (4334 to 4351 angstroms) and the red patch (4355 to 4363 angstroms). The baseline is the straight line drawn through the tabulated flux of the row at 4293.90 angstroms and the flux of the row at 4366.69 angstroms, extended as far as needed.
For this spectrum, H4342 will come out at 2.39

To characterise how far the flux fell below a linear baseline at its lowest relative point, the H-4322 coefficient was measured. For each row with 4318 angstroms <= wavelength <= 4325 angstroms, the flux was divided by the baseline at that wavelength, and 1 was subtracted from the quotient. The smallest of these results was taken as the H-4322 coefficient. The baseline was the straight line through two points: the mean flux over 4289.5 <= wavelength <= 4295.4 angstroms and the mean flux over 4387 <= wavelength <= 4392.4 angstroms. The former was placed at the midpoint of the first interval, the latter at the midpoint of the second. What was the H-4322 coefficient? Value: 0.12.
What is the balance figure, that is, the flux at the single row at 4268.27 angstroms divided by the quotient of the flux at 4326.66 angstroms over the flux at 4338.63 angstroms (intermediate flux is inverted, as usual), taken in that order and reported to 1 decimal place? 12.1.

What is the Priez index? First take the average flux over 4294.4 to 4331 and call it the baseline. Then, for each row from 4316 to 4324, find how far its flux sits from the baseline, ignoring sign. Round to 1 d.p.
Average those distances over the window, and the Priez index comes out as 0.6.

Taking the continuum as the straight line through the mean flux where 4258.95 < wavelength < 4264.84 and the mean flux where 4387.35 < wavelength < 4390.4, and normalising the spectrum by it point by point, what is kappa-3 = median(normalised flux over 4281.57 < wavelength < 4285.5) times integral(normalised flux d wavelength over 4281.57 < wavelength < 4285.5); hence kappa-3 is 4.0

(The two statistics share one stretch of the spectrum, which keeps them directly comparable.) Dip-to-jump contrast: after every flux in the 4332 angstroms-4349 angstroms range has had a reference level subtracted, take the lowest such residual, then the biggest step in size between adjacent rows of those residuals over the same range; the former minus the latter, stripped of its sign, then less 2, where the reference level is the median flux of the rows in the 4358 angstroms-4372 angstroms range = -1.3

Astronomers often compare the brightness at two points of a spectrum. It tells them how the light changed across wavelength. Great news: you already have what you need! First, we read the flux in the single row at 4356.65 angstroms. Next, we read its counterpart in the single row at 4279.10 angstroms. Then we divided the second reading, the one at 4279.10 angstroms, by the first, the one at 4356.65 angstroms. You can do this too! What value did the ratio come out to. 0.77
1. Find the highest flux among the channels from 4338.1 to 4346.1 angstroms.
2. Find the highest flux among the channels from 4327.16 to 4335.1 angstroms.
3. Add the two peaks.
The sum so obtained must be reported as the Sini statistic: 30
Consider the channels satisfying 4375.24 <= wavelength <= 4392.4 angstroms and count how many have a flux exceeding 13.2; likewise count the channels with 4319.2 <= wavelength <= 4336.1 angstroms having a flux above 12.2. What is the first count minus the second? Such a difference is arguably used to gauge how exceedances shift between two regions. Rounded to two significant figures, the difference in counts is -17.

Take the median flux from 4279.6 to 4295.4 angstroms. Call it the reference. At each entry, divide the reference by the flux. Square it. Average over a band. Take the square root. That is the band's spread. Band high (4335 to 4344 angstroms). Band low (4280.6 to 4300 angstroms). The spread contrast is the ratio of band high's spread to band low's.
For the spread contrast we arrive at 0.78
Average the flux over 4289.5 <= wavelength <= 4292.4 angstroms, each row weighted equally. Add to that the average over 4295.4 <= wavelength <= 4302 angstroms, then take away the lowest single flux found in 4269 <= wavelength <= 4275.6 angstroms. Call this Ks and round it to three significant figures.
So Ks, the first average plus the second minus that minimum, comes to 12.6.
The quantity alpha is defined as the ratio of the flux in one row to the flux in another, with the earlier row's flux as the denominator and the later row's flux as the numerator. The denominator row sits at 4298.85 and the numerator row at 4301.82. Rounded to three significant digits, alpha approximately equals 1.02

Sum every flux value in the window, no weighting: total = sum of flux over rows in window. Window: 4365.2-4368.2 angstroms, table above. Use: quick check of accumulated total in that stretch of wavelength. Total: 40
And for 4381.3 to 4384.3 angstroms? 36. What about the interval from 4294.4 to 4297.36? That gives 35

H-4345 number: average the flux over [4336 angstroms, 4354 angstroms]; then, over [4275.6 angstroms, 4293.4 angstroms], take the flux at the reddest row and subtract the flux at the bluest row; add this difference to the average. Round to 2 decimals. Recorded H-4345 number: 15.52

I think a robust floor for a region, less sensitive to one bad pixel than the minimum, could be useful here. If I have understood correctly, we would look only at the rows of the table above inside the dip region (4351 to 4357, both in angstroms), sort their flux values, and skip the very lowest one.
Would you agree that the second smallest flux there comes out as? 14.22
